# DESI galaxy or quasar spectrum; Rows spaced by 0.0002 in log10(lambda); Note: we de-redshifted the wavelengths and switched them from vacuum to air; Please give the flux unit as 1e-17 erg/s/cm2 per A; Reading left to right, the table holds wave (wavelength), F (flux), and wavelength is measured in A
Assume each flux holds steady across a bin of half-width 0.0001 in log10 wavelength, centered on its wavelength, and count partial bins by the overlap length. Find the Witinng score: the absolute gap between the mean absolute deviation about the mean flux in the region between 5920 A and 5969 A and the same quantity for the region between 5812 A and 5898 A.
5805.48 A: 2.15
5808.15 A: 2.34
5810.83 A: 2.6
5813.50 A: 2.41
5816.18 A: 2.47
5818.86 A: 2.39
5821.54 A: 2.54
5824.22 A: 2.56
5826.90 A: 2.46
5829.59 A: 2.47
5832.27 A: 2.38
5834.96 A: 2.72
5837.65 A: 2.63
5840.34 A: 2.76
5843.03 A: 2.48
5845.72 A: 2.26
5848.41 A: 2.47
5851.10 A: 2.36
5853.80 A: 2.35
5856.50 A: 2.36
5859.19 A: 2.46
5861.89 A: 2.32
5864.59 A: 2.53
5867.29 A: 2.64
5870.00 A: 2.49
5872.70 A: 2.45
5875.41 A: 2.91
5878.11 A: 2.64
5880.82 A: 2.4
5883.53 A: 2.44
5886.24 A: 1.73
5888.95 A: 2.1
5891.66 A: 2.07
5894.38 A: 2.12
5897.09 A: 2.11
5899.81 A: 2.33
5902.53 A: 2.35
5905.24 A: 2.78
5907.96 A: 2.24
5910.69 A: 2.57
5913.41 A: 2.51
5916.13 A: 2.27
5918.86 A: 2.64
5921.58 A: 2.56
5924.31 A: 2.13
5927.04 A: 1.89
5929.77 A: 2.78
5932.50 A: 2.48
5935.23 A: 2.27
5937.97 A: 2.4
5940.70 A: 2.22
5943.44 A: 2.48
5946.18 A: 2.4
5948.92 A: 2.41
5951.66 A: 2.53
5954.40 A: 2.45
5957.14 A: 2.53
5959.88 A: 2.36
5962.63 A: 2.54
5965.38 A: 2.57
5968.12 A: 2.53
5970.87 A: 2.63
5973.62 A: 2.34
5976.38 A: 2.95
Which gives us 0.018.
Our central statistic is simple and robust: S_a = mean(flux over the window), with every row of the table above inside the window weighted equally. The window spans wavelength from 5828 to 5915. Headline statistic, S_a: 2.42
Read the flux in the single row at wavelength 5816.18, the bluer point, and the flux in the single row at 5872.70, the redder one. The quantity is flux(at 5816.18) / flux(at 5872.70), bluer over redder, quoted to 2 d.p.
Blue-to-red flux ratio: 1.01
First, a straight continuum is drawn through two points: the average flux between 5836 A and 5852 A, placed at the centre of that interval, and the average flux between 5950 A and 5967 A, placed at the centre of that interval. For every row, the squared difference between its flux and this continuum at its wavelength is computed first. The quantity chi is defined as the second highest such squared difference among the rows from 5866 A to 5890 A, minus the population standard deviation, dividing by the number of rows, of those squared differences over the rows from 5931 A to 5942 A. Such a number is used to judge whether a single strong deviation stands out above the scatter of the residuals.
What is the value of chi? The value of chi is 0.14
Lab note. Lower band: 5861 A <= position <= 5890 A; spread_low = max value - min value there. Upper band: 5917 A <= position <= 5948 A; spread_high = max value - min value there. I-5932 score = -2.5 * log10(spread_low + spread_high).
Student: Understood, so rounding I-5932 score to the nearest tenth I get -0.8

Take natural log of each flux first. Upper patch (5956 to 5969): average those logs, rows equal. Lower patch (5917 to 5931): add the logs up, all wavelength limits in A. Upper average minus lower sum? -3.41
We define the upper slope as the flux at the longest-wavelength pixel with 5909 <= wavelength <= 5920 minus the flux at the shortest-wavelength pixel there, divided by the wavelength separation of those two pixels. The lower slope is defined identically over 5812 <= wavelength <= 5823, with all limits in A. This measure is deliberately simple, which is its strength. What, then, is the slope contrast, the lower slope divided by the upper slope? 1.9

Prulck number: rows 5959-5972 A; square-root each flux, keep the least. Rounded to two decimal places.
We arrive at 1.54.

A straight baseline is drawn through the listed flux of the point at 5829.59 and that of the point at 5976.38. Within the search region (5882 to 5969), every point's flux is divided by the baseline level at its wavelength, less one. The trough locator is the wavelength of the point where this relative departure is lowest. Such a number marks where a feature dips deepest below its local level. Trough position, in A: 5886.24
